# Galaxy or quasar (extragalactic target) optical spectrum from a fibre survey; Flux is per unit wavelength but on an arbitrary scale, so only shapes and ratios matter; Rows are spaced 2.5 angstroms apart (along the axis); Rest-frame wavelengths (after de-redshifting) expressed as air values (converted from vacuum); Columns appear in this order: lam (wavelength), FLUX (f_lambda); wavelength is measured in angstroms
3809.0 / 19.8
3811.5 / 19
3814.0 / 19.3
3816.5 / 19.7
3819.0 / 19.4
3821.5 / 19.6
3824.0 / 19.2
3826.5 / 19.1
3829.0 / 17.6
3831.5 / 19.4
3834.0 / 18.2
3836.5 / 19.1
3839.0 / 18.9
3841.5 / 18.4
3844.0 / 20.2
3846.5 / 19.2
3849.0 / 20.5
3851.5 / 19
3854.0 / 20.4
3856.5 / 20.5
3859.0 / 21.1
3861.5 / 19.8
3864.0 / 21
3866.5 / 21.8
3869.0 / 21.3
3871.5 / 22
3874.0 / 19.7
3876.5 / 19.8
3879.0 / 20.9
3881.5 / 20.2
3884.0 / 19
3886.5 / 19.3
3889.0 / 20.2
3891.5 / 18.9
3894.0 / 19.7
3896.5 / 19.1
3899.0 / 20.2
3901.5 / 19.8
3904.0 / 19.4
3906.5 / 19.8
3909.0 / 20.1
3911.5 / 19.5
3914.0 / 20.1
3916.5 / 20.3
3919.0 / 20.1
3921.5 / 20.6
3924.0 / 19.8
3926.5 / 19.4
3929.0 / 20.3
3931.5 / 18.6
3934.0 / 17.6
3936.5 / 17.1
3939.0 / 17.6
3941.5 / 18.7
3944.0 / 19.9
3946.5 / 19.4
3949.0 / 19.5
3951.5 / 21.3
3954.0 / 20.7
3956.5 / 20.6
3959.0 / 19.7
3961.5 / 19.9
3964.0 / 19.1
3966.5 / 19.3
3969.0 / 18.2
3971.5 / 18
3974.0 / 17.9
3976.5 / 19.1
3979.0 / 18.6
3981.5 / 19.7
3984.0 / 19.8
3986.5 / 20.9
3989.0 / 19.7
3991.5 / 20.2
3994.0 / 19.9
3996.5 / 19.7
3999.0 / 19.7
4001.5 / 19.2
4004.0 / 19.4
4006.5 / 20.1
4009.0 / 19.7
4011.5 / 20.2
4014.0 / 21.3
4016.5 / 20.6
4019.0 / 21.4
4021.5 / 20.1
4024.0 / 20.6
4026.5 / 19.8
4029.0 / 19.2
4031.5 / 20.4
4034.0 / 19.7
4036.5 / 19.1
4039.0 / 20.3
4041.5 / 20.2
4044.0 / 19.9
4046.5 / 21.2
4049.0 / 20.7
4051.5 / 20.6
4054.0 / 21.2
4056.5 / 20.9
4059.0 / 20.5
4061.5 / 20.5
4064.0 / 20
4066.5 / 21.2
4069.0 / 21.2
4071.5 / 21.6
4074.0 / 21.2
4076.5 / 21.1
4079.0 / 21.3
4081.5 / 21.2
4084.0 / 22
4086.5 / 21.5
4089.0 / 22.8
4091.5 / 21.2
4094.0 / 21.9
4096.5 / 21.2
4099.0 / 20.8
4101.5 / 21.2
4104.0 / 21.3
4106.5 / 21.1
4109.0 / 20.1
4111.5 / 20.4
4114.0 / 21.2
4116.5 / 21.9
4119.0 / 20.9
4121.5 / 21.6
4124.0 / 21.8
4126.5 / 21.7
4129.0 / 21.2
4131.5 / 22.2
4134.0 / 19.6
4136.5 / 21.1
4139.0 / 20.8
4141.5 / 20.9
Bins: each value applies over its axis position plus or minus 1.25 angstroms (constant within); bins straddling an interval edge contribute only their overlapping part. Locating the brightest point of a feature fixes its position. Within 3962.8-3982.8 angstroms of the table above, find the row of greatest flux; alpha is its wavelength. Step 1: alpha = 3981.5 angstroms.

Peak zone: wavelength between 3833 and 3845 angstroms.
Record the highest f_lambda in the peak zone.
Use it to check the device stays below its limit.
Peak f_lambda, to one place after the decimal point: 20.2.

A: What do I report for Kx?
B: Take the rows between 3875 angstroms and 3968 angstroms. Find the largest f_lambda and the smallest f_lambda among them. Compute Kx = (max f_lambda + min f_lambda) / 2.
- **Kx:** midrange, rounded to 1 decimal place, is 19.2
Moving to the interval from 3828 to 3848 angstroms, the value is 18.9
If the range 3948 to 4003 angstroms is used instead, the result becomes 19.6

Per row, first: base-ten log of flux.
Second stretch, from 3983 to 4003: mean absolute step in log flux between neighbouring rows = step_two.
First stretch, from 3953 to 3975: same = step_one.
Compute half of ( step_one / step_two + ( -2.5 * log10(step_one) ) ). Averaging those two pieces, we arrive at 2.925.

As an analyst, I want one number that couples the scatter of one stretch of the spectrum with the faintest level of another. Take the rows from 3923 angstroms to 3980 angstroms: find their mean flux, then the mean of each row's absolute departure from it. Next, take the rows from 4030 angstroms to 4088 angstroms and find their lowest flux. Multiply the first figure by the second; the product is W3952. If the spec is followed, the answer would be 16.7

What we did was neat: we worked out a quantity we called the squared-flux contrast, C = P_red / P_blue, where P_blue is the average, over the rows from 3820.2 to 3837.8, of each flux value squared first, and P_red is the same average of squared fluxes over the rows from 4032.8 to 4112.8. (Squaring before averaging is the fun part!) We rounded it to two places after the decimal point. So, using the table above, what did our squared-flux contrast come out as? 1.23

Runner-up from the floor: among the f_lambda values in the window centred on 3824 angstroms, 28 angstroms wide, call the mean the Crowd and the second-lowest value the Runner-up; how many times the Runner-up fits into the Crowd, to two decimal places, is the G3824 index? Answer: 1.05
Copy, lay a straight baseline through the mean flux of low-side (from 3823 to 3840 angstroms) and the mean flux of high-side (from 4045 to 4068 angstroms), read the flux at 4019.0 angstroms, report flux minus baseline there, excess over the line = 1.0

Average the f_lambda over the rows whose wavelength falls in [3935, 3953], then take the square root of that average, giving 4.37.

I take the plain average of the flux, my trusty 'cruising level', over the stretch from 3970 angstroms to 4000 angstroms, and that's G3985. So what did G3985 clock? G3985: 19.4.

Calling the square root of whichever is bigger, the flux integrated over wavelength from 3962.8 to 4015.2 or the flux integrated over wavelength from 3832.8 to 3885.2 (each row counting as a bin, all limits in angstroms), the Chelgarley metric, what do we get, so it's 32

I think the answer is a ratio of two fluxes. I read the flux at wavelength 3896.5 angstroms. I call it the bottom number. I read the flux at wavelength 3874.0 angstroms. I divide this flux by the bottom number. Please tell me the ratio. 1.03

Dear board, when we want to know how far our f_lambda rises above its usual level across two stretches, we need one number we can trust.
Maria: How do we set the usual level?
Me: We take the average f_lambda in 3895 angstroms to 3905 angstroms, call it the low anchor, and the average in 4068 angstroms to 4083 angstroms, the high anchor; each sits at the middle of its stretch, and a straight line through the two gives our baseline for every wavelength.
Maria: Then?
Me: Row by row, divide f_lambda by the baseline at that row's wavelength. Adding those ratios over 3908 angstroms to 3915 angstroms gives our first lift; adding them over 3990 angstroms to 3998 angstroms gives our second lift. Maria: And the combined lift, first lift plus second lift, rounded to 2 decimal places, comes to 5.94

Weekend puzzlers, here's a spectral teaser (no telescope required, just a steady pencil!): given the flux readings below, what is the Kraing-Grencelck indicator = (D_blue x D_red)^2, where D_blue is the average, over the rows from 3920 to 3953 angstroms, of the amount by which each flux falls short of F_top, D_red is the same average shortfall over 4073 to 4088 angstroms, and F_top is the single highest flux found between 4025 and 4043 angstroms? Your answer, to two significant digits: 1.4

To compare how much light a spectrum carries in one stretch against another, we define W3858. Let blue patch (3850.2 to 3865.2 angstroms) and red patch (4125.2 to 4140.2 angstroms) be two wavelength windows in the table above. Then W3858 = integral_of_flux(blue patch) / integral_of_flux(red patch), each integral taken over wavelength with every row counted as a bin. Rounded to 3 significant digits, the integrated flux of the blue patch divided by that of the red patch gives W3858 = 0.962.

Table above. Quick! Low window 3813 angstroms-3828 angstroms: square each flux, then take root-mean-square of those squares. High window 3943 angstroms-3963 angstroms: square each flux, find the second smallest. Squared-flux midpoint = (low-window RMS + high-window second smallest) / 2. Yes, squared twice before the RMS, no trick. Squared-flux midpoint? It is 378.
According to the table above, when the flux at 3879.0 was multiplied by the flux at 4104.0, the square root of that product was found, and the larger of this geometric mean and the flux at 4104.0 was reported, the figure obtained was 21.3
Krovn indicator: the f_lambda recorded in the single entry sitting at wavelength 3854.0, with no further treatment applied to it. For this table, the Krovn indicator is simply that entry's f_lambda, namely 20.4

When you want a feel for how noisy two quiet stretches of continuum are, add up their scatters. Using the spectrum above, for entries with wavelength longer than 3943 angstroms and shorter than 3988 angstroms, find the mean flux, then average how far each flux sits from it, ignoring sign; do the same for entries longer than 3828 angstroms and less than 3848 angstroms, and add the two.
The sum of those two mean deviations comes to 1.35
